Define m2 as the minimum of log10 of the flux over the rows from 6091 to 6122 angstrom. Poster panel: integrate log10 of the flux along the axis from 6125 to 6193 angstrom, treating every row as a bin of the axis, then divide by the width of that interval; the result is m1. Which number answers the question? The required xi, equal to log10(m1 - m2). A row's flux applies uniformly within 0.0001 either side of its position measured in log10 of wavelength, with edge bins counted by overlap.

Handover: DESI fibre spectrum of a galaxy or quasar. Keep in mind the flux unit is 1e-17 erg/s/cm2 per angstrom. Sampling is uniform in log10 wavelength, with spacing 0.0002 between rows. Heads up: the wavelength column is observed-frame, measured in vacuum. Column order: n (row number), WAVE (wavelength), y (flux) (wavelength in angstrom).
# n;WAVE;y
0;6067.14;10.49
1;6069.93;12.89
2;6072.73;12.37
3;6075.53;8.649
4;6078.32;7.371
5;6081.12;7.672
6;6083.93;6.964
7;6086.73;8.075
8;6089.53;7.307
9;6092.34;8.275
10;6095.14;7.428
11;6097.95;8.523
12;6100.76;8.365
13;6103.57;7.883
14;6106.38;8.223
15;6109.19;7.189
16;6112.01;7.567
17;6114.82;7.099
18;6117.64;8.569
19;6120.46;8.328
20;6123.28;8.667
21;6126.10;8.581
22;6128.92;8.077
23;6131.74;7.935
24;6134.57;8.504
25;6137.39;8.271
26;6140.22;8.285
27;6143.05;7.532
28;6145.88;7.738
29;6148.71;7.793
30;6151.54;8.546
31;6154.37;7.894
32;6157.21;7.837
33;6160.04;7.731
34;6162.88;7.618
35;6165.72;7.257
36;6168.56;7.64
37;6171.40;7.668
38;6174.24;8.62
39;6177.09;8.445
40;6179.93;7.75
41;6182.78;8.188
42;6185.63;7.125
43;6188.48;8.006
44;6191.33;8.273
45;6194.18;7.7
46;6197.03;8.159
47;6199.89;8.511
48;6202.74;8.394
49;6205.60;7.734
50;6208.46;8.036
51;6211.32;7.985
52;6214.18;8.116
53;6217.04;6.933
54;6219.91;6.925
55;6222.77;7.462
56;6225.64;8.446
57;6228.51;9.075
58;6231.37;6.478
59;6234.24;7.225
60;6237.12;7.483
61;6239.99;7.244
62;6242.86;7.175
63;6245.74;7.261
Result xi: -1.30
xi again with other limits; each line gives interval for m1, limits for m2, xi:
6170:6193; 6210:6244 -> -1.04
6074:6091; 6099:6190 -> -1.47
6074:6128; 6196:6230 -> -1.23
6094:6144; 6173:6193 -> -1.28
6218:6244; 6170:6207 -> -1.70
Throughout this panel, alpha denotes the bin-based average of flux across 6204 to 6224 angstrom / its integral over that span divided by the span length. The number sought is 7.61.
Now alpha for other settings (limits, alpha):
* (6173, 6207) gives 8.07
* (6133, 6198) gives 7.94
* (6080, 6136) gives 7.96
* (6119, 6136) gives 8.35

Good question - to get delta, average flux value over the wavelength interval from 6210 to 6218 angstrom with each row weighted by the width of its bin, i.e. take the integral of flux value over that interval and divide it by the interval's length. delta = 7.72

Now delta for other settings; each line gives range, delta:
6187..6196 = 8.00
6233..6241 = 7.32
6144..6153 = 8.01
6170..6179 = 8.22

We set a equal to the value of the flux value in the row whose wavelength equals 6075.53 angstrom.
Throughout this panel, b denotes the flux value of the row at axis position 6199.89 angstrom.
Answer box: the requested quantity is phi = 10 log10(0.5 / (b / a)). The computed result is -2.94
